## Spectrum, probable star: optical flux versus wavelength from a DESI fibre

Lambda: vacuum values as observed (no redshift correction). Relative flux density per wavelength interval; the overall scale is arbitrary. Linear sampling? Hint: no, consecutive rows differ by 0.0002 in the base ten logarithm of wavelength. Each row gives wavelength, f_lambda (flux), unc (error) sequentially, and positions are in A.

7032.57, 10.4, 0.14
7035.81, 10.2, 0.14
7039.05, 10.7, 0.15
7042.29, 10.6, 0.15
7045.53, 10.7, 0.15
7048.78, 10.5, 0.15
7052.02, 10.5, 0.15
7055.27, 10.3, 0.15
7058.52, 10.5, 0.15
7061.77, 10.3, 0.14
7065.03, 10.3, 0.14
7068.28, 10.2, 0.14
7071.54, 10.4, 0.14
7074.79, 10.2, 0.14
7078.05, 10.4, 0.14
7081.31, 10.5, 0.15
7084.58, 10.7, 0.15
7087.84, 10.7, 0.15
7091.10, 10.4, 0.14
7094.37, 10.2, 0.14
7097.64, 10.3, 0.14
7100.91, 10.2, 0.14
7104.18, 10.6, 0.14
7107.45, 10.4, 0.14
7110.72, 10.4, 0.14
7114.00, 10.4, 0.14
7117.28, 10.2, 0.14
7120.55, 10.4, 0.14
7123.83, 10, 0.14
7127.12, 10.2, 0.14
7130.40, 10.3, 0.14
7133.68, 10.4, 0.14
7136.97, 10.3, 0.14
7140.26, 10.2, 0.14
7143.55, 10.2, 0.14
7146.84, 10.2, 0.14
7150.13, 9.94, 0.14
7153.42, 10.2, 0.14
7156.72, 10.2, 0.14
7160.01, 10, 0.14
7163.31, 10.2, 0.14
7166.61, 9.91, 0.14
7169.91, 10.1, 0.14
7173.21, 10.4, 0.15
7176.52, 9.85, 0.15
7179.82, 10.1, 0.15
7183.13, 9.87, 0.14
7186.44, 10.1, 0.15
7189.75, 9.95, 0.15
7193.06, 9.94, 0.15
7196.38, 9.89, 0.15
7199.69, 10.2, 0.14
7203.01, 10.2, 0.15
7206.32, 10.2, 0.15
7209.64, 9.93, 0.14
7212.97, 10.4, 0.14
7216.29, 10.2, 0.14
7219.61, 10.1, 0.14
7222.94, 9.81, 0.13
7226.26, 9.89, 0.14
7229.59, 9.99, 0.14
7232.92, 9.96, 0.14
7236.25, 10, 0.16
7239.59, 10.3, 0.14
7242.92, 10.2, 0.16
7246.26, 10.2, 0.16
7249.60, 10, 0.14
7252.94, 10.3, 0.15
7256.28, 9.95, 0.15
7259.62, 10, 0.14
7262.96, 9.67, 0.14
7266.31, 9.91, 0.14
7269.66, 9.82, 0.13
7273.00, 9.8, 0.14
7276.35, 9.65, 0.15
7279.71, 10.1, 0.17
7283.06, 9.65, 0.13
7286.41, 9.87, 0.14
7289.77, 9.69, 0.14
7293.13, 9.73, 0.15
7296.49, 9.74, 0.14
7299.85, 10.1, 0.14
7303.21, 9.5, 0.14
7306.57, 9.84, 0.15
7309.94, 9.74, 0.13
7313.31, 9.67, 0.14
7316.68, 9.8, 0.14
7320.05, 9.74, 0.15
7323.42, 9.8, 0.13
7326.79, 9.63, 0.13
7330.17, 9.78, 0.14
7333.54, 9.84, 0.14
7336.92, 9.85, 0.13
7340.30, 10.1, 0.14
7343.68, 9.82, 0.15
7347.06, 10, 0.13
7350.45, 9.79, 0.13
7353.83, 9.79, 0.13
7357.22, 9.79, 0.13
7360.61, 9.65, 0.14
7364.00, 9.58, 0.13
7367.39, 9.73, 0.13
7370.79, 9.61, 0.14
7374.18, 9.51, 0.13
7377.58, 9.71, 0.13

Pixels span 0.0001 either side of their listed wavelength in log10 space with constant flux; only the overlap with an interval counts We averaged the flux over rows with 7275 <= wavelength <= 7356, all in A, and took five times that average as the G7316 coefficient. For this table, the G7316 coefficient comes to 49.0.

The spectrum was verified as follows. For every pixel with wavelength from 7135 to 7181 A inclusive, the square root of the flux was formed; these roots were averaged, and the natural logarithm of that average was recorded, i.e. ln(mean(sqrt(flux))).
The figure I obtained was 1.16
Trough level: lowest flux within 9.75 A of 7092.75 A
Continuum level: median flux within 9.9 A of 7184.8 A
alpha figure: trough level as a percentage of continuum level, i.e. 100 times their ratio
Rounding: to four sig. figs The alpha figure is 102.6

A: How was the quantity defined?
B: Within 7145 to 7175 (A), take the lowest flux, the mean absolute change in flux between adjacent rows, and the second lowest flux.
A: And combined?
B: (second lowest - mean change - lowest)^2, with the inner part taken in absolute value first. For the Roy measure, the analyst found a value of 0.033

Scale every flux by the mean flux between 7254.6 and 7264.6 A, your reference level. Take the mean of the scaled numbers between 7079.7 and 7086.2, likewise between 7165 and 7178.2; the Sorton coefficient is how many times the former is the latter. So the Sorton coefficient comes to 1.05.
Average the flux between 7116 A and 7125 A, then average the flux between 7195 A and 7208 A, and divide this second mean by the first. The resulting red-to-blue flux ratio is 0.99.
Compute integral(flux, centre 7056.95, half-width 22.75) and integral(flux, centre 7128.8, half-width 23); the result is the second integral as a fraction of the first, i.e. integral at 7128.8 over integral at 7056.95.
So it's 0.995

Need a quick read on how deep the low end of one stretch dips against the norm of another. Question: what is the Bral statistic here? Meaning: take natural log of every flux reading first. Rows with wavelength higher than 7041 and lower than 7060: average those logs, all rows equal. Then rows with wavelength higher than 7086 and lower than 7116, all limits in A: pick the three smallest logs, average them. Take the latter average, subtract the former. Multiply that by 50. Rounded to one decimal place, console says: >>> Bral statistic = -1.4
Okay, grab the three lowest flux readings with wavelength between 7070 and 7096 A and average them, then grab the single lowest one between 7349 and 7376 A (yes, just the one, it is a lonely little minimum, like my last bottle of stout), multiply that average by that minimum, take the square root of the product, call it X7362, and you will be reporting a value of 9.88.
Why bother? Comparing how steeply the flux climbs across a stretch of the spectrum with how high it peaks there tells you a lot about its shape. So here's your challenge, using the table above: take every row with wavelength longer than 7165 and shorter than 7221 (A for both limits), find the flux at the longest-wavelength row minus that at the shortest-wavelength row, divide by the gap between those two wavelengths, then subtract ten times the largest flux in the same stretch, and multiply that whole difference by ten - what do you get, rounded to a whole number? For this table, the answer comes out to -1040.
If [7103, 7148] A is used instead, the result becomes -1060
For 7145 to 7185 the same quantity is -1040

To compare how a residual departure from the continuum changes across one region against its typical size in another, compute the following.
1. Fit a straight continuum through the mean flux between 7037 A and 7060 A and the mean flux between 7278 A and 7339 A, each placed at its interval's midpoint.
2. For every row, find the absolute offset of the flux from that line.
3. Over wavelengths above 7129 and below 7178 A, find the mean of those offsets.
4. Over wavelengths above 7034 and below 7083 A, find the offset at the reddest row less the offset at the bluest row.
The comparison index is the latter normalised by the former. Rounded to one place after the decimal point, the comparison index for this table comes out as -2.7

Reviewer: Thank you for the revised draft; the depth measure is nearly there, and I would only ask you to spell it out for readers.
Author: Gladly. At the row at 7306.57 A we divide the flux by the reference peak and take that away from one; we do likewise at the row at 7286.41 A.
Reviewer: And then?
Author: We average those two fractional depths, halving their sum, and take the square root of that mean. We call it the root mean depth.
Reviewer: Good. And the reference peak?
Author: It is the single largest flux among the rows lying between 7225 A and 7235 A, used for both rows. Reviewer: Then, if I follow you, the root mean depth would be 0.12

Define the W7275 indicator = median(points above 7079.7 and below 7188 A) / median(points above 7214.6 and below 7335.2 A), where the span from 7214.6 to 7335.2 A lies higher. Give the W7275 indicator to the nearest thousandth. 1.037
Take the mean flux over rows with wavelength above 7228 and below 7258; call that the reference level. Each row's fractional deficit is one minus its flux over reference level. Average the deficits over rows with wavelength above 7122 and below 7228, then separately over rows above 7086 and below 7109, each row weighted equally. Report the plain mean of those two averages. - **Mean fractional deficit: -0.015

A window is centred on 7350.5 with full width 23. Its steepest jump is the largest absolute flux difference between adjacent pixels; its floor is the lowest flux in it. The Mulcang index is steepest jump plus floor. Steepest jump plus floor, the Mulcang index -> 9.9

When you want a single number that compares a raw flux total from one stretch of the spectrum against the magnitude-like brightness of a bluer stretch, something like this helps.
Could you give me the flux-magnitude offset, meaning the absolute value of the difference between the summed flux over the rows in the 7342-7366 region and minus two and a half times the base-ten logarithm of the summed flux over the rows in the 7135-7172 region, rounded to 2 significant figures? 74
